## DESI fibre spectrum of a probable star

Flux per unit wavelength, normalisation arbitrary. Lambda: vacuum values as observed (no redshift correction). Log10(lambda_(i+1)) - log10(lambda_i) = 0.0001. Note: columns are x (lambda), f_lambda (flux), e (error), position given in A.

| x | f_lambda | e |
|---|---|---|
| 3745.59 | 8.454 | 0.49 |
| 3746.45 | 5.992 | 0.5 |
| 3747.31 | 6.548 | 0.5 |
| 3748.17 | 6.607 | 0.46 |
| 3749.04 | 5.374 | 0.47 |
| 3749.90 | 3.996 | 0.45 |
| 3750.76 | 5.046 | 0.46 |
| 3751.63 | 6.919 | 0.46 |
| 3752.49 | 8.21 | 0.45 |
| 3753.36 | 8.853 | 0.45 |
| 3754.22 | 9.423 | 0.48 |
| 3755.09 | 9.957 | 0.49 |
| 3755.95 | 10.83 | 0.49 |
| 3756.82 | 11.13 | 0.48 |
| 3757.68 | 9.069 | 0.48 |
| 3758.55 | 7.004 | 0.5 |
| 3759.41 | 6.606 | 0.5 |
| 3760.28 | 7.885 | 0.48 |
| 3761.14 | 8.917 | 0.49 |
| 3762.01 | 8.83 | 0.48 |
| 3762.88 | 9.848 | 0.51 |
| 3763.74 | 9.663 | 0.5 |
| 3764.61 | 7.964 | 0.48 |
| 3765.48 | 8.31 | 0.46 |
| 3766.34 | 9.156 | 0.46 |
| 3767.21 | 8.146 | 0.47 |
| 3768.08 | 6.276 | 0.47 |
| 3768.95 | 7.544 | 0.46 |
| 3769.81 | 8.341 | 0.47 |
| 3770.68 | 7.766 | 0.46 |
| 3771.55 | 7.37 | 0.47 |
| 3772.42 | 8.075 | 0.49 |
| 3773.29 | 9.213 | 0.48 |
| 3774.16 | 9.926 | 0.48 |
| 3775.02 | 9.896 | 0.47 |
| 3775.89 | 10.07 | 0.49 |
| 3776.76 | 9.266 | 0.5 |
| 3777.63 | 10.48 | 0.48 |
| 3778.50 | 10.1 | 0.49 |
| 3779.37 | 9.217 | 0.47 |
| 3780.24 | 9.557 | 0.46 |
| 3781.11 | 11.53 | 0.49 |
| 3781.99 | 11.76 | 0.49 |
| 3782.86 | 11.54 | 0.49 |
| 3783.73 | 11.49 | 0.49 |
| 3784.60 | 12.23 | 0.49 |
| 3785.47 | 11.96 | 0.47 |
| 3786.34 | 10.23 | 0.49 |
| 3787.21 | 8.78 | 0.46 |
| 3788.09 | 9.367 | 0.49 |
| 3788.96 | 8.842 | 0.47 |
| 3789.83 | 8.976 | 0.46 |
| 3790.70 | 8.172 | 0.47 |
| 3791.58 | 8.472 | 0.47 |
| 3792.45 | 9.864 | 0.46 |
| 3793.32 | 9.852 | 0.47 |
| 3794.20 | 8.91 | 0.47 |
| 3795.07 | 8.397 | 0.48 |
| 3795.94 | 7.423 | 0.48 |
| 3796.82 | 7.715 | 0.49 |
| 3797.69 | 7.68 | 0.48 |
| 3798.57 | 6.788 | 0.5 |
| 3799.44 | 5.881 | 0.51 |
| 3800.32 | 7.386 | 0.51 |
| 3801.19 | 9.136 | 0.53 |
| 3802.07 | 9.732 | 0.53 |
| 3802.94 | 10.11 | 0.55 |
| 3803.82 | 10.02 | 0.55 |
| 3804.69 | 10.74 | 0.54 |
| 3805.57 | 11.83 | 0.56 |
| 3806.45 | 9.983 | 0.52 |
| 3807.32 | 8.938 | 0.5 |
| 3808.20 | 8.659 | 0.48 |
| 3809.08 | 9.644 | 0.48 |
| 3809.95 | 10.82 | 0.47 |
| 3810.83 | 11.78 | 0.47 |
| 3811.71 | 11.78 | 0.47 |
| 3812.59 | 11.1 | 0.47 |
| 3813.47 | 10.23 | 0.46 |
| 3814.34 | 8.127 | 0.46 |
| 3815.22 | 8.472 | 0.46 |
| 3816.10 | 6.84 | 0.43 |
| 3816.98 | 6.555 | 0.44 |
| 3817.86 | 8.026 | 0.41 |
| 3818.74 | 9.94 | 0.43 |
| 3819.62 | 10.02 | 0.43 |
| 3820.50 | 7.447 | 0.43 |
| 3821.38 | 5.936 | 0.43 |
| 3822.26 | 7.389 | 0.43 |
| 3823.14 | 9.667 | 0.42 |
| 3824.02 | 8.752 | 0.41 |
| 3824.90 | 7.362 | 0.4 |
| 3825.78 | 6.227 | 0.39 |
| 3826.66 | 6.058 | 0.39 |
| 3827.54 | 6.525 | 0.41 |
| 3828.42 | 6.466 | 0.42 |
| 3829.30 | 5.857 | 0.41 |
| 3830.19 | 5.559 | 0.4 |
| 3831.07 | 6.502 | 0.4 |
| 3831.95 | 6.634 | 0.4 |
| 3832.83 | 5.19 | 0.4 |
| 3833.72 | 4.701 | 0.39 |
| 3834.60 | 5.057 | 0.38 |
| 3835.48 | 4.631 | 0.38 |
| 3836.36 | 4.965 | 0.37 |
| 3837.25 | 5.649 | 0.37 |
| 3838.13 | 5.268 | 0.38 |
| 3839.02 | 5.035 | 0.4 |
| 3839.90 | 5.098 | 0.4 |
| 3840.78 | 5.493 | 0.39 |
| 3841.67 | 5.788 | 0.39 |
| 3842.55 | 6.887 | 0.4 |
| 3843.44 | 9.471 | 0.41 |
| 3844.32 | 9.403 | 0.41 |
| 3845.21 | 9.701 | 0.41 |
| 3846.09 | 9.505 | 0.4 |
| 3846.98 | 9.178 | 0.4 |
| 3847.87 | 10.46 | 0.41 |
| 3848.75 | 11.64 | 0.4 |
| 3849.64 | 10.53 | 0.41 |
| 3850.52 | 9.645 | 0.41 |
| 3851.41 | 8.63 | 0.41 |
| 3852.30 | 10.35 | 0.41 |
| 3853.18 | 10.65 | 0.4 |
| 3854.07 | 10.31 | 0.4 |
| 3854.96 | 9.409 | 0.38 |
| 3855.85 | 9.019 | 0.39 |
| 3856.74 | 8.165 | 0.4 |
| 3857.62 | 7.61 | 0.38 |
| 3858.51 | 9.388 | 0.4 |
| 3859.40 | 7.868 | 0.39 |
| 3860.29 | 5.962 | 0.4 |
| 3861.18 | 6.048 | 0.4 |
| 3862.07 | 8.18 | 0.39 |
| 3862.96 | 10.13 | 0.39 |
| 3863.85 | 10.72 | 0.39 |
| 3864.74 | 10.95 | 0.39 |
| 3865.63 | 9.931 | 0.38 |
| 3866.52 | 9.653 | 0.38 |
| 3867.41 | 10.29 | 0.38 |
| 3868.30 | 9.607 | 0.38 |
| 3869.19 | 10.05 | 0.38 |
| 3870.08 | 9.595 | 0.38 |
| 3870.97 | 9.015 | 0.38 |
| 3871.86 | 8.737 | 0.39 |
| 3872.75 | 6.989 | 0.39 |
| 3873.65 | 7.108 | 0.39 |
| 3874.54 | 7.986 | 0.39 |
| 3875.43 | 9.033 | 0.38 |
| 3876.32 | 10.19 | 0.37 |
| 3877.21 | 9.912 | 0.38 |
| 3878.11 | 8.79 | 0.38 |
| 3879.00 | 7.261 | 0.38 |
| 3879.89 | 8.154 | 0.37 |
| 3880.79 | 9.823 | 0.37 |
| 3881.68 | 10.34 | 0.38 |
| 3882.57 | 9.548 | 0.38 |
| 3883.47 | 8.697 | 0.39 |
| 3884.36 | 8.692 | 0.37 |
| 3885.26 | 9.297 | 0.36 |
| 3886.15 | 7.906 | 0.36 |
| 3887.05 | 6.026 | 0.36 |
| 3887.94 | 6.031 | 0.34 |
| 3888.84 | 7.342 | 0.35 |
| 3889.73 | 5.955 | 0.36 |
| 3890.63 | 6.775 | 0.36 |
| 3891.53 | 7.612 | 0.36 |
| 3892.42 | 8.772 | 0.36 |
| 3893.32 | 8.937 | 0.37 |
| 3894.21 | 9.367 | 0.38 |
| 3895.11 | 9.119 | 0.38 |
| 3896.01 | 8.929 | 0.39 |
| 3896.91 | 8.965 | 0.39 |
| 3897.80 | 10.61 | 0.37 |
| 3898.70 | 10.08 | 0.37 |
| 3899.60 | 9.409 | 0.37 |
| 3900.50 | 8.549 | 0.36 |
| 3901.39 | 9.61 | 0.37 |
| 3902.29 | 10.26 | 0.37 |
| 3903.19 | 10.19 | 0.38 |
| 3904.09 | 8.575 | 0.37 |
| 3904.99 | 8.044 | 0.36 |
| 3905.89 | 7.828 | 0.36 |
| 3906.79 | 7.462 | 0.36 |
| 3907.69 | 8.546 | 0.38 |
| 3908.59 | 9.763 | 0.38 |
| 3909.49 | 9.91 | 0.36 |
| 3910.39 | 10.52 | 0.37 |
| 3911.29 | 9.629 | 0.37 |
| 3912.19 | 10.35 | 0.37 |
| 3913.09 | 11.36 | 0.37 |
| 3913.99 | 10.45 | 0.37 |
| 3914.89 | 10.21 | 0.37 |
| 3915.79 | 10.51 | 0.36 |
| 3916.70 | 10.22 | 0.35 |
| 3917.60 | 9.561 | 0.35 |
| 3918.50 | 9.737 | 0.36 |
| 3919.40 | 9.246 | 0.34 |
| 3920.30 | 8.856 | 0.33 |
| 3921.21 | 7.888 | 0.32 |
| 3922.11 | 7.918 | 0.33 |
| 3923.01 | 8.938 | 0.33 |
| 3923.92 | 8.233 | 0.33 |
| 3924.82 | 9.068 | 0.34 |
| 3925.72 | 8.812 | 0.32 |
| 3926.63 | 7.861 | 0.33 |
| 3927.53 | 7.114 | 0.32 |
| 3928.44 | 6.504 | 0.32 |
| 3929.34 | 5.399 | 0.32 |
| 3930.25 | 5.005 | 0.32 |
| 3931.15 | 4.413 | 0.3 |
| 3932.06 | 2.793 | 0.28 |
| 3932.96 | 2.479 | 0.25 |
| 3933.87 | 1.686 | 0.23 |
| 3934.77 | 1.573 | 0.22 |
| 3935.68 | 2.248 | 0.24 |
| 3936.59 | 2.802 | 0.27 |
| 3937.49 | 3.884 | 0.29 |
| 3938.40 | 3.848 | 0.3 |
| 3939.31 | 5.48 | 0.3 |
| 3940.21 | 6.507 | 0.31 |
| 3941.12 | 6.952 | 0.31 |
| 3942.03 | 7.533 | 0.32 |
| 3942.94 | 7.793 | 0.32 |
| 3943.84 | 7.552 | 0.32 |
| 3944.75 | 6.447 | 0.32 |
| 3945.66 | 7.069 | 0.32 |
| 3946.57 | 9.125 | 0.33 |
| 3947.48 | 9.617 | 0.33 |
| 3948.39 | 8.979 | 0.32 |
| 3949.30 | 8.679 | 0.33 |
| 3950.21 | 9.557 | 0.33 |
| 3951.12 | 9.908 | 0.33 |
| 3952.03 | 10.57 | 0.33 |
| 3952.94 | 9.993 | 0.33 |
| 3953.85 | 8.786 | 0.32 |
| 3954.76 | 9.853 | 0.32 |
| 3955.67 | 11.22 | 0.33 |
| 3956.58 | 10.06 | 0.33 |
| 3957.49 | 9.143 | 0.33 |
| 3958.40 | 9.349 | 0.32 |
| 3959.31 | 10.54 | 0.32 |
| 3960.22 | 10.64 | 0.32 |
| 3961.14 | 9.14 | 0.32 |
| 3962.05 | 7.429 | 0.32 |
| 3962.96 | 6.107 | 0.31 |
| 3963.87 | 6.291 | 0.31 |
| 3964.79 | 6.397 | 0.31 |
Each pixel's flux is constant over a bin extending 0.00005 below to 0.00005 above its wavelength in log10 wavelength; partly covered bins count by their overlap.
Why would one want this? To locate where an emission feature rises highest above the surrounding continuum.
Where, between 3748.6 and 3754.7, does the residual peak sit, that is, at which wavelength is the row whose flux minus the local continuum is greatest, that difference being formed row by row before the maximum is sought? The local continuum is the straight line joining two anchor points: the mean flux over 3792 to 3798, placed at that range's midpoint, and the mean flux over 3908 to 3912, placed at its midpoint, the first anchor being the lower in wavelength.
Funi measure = 3754.22 A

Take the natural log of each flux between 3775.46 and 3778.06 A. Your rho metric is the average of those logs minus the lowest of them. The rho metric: 0.07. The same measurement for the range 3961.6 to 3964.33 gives 0.08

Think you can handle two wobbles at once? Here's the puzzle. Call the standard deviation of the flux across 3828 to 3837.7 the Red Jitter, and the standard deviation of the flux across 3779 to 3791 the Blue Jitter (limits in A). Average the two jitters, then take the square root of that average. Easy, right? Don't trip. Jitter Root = 1.0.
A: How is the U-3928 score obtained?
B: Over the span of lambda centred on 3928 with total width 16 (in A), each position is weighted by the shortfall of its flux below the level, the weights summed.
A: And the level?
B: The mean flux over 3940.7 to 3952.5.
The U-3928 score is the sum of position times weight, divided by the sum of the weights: 3932.7 A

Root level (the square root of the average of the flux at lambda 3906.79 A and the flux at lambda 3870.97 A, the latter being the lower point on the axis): 2.87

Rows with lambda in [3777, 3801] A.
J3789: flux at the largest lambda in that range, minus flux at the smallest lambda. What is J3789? -3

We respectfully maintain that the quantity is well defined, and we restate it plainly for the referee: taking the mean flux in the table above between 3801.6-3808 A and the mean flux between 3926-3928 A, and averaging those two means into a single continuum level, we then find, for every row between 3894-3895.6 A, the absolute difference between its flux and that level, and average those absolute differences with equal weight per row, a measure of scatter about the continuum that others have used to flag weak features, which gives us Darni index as 0.4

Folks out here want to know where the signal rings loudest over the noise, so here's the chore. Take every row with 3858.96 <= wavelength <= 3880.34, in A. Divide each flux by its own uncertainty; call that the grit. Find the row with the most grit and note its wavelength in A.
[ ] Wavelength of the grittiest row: 3864.74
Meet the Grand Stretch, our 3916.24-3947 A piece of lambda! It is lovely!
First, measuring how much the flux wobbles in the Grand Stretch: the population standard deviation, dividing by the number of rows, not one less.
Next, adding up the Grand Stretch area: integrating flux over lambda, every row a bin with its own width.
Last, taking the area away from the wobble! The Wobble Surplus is -197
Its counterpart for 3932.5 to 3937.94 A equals -13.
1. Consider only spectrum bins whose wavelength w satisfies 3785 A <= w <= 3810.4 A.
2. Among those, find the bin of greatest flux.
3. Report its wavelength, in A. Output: 3785.47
